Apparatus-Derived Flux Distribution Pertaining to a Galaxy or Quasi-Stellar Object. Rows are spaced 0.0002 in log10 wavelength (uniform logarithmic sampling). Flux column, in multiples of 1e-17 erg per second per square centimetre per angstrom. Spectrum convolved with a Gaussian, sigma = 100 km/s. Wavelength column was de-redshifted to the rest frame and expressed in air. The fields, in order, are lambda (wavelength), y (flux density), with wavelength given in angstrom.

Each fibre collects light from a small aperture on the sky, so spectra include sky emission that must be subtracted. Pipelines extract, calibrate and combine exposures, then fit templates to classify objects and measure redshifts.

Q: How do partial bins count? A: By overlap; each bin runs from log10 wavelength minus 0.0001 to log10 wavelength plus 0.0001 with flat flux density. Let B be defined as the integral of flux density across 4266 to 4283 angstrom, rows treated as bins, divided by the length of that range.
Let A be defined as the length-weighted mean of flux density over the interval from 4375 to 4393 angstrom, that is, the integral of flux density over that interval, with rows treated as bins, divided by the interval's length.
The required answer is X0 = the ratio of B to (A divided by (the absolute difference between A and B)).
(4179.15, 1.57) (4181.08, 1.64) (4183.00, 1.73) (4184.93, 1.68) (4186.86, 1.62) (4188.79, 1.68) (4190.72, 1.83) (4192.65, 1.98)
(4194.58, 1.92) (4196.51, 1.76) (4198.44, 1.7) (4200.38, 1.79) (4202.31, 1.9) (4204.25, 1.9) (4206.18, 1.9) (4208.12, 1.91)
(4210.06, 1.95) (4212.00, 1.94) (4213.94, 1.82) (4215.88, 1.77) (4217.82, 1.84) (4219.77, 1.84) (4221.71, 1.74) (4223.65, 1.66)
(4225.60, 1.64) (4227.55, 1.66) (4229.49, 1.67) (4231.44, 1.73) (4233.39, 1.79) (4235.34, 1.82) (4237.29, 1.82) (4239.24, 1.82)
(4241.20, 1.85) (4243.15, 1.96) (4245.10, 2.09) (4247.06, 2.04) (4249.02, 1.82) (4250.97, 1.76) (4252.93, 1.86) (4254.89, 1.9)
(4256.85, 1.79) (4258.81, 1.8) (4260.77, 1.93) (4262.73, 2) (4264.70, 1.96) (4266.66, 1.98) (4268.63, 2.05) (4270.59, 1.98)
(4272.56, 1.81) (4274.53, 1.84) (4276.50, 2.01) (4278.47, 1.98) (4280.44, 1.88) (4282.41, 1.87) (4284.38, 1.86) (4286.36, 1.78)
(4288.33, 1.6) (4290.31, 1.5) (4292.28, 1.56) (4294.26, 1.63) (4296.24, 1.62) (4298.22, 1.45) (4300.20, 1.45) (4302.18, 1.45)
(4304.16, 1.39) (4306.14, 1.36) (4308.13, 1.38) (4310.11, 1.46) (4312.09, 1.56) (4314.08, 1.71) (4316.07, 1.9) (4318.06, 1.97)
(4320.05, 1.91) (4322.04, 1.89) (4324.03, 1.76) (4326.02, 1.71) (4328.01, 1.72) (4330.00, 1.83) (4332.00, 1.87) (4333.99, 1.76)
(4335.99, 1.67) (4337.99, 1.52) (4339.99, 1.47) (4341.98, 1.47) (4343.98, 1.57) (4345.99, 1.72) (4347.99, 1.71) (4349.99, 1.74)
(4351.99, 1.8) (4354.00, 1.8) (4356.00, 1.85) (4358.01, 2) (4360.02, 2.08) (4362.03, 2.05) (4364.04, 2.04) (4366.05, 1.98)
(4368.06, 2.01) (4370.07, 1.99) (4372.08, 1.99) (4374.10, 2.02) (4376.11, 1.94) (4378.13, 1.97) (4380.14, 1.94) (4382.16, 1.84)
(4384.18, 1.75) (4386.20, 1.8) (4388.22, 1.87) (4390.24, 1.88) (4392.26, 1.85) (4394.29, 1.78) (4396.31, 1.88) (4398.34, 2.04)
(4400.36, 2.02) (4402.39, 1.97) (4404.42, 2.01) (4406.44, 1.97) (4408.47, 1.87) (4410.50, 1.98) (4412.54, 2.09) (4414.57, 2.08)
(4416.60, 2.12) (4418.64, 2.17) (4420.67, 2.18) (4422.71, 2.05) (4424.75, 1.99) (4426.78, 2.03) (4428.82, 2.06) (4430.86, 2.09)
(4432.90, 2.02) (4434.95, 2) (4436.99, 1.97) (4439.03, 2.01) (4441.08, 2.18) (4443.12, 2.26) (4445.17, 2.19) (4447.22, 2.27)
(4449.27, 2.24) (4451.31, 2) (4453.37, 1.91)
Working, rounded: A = 1.87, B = 1.93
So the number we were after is 0.06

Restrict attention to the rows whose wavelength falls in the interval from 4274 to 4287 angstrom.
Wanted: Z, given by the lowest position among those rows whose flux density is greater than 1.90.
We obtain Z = 4276.50 angstrom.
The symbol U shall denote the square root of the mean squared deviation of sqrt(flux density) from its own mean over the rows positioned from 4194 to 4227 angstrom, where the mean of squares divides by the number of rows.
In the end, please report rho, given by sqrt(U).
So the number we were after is 0.19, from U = 0.04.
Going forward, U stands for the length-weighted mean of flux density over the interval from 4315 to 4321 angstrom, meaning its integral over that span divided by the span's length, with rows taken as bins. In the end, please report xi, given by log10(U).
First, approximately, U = 1.92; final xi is 0.284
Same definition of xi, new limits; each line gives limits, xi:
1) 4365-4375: 0.301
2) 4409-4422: 0.321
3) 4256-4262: 0.267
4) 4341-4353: 0.222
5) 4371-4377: 0.298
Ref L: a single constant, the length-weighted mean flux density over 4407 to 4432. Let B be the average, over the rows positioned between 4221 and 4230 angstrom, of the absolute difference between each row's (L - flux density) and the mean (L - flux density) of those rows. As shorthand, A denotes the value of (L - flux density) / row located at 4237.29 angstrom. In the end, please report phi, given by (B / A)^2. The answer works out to 0.01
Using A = 0.2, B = 0.03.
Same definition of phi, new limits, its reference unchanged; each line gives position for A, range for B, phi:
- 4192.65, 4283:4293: 2.74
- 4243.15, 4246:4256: 0.60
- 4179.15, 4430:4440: 0.00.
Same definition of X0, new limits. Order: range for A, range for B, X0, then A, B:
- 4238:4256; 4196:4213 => 0.03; 1.90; 1.86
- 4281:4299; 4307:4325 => 0.07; 1.66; 1.72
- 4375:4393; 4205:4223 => 0.02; 1.87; 1.85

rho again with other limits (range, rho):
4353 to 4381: 0.16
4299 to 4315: 0.21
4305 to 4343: 0.27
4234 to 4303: 0.26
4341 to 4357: 0.22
